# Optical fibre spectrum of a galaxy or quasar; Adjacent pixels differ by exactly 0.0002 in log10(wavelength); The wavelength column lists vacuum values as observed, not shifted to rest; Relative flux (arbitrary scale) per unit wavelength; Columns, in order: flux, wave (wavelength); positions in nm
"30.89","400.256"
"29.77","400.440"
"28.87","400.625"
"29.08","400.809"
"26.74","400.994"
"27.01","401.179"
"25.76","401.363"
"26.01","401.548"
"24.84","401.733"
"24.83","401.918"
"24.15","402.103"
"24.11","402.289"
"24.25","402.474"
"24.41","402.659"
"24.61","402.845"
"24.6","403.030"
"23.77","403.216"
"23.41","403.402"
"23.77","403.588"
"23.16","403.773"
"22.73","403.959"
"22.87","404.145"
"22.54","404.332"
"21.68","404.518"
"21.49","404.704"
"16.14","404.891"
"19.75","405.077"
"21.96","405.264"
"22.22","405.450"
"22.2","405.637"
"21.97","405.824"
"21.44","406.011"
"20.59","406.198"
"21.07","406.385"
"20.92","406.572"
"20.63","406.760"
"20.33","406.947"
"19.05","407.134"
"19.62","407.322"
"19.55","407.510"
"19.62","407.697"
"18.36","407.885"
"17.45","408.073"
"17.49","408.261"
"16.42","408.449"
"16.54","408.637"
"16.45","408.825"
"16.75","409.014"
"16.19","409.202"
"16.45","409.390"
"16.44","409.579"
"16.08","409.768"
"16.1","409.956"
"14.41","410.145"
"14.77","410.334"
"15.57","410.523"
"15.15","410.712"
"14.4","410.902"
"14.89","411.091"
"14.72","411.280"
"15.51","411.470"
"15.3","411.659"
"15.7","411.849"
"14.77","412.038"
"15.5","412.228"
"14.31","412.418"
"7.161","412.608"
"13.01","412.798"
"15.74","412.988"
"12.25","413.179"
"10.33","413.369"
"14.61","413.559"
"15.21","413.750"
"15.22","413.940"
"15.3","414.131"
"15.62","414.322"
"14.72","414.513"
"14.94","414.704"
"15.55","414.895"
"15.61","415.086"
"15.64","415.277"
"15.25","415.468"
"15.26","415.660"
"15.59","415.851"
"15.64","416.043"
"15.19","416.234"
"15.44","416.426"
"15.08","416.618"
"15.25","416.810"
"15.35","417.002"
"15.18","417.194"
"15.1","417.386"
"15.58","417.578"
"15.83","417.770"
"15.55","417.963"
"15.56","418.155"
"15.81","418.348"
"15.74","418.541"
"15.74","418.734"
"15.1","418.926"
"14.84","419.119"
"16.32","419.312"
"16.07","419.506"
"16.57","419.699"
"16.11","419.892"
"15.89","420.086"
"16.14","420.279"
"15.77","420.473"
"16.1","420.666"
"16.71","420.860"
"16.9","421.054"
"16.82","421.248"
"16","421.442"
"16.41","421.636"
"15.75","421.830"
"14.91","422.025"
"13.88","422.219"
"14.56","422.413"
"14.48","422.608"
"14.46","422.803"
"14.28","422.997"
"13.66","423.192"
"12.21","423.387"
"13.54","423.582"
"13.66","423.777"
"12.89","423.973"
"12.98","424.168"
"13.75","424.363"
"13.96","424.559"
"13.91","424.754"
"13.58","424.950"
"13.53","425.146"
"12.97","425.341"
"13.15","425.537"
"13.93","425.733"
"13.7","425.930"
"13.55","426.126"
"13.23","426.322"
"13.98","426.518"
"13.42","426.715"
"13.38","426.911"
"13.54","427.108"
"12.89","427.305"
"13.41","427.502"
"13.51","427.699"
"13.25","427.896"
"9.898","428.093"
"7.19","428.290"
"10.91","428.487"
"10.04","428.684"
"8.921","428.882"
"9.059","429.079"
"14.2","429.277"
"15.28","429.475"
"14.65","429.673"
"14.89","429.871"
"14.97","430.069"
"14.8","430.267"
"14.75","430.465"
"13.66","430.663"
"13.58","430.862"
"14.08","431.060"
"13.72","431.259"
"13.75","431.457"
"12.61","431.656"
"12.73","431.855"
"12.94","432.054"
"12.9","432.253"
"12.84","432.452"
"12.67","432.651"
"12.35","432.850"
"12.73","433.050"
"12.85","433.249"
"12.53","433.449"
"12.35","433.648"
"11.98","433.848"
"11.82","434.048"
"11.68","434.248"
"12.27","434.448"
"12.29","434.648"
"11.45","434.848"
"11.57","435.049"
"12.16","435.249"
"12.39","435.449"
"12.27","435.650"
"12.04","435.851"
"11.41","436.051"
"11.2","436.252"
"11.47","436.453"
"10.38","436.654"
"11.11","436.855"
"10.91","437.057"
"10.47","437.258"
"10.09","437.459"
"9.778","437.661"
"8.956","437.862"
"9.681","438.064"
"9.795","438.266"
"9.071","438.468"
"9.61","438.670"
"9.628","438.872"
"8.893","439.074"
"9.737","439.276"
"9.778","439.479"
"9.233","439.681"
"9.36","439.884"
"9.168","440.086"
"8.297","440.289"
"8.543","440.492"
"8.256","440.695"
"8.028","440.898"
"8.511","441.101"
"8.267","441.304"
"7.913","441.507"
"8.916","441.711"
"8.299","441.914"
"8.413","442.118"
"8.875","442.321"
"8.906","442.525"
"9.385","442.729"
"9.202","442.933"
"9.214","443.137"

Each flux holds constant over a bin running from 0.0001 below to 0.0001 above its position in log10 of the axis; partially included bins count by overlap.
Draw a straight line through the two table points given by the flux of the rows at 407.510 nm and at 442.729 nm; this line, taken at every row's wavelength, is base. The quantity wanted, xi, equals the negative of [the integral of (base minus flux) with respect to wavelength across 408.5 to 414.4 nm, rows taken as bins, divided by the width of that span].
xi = -4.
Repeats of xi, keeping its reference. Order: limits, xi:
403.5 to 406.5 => 1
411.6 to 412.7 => -4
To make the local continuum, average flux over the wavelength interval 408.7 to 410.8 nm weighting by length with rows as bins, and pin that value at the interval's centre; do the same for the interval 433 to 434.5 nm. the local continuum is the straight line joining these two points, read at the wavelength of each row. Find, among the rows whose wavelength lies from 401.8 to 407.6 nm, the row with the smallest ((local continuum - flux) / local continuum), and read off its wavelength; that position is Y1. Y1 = 403.030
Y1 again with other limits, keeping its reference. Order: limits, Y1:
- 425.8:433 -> 429.475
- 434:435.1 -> 434.648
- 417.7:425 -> 421.054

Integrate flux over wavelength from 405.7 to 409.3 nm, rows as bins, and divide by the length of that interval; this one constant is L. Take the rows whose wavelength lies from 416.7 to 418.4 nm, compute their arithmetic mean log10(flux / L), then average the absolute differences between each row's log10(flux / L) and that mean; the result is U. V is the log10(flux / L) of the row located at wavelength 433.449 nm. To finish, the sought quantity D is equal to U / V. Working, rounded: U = 0.0062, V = -0.18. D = -0.03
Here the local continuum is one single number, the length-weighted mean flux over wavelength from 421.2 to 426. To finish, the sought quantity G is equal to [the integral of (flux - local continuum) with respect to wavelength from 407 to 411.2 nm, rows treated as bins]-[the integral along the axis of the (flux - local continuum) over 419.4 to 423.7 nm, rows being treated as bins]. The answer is 6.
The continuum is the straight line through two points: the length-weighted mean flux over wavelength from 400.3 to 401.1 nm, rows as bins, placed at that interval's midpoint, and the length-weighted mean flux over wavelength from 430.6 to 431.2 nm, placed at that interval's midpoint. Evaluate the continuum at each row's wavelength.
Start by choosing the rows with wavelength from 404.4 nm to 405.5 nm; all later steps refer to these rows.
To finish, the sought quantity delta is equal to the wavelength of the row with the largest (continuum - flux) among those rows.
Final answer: 404.891 nm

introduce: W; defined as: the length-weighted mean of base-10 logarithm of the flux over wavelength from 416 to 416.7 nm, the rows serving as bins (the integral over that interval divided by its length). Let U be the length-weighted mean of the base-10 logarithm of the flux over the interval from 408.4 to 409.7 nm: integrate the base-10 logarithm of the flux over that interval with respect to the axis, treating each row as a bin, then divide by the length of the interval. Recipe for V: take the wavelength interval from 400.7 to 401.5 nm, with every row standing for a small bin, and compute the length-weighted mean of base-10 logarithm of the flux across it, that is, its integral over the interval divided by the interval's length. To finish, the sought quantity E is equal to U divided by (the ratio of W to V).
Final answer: 1.47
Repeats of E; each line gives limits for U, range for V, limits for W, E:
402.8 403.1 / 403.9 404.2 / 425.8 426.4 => 1.67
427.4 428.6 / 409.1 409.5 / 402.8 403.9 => 0.92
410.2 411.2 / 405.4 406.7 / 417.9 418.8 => 1.31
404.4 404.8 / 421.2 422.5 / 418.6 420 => 1.32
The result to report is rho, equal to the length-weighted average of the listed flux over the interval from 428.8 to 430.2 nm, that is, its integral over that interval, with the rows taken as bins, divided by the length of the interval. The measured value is 13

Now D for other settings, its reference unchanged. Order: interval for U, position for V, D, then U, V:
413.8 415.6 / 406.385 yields 0.16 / 0.0073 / 0.05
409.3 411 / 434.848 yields -0.09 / 0.0201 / -0.22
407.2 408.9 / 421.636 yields -0.45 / 0.0287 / -0.06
